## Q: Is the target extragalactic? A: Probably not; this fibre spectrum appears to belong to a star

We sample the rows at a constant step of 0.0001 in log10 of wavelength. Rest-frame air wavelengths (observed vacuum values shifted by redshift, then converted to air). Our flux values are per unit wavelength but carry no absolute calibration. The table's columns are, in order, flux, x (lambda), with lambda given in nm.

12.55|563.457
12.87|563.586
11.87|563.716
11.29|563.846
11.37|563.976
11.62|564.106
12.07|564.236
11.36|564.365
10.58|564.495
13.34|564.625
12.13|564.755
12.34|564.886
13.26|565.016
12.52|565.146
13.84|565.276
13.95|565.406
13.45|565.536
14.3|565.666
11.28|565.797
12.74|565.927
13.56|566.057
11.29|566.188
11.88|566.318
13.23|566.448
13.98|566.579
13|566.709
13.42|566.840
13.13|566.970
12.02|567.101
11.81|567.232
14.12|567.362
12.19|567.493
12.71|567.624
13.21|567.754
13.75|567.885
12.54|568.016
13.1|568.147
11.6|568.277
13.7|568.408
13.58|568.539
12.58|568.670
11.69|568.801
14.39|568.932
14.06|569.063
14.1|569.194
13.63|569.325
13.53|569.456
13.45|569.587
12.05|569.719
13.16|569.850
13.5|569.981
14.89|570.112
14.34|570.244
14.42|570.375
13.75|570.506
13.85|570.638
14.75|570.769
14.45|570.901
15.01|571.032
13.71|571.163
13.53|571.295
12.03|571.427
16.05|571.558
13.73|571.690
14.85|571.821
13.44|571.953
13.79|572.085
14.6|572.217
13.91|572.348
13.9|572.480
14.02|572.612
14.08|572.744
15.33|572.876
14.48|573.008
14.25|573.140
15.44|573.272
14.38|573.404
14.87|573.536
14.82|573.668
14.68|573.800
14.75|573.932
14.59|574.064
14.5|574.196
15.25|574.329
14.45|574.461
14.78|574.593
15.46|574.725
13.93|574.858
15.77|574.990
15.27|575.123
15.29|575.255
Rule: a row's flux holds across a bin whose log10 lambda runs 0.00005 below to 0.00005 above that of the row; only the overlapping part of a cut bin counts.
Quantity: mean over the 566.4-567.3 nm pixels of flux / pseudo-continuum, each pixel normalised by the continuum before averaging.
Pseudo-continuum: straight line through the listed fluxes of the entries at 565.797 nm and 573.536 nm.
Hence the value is 1.10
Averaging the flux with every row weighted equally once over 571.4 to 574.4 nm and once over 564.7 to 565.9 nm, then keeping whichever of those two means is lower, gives 13.0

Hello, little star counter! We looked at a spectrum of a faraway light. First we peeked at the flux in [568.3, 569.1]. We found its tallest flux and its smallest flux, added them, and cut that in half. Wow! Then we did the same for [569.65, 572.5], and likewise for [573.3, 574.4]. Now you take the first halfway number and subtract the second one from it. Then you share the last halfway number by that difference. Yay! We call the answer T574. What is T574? -15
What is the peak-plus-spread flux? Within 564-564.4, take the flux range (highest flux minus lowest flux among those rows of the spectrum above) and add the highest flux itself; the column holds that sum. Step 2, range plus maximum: 12.8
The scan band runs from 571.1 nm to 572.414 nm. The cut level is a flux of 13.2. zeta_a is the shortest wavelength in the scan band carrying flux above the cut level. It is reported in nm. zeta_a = 571.163 nm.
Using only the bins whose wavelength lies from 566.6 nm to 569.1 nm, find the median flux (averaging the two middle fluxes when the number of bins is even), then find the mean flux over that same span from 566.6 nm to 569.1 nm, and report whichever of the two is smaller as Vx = 13.0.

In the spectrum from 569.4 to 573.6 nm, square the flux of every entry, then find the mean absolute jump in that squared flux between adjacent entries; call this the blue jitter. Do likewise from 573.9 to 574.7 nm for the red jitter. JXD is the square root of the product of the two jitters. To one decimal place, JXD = 17.4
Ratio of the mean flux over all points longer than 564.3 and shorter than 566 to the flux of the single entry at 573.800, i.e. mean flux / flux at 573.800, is 0.87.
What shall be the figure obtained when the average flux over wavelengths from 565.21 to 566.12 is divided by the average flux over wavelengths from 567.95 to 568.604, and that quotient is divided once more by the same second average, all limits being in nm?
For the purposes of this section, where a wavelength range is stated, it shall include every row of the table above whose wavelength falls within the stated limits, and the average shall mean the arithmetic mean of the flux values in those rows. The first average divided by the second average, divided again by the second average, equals 0.080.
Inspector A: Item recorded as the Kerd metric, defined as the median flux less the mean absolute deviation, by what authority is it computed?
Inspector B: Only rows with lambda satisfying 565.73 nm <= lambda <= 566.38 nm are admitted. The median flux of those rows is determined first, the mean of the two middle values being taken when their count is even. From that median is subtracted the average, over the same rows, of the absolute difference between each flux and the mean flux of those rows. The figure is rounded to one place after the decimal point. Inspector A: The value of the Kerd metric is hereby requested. 11.1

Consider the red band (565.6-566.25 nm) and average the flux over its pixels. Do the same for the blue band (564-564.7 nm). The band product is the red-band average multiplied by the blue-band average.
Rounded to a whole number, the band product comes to 149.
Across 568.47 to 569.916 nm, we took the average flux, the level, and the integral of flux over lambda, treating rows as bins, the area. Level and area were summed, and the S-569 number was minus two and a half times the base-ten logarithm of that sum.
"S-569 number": -3.78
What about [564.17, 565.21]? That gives -3.49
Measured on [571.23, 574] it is -4.33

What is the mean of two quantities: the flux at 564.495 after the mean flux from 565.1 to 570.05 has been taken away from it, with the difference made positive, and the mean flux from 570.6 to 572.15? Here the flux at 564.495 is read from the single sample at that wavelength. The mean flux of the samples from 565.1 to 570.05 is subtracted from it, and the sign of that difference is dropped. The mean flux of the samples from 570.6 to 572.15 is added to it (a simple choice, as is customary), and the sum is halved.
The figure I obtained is 8.29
